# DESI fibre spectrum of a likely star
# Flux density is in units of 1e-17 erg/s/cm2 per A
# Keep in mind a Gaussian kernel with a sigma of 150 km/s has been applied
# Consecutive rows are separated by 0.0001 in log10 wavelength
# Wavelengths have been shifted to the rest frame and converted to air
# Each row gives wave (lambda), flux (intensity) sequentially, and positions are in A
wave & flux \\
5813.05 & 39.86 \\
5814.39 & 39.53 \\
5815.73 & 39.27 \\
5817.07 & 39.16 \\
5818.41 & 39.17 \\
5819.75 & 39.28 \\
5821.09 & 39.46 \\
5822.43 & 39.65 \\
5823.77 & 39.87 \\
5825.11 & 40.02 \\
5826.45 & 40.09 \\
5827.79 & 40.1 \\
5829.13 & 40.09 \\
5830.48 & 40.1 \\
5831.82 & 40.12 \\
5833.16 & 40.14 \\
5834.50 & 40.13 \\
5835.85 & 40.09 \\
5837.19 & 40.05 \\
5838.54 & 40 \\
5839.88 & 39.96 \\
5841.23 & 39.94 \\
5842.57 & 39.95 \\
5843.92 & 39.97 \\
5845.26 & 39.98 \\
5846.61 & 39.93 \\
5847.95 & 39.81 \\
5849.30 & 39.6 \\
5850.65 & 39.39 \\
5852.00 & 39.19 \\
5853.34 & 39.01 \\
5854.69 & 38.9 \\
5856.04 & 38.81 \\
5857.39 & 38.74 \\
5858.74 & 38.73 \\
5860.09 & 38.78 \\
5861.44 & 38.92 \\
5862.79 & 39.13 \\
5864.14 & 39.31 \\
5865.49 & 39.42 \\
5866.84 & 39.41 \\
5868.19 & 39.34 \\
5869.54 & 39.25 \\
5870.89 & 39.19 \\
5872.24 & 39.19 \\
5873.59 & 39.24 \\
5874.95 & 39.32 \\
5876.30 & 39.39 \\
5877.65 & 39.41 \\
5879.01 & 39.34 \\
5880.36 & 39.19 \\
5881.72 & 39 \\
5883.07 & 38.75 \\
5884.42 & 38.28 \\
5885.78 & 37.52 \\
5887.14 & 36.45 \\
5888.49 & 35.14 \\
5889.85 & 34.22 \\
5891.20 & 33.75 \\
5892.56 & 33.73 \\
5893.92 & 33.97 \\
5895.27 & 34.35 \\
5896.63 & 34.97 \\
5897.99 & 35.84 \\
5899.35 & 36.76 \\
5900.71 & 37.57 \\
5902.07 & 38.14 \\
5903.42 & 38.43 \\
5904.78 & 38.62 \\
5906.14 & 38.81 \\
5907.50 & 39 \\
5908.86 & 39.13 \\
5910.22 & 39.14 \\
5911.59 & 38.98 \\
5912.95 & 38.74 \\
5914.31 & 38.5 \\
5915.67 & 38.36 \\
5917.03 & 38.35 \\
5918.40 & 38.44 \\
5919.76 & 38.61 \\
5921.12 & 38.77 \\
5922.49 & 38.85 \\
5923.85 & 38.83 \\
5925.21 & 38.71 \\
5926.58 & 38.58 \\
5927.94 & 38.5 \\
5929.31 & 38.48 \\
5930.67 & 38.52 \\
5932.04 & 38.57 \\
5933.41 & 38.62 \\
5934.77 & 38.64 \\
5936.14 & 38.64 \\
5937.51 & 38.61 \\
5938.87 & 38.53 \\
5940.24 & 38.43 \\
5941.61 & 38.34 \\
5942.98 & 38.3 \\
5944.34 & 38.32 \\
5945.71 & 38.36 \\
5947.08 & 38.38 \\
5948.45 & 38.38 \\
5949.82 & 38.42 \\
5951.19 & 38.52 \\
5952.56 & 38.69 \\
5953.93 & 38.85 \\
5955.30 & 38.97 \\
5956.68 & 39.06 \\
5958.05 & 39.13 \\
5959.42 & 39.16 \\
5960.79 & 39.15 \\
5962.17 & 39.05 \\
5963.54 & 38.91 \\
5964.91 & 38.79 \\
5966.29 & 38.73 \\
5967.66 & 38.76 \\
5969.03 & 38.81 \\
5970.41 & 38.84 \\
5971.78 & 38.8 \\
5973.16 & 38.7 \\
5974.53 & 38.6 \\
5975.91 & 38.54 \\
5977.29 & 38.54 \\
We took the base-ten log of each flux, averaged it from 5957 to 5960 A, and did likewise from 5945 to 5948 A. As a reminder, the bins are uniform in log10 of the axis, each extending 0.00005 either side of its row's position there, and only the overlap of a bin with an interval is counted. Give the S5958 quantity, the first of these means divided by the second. 1.01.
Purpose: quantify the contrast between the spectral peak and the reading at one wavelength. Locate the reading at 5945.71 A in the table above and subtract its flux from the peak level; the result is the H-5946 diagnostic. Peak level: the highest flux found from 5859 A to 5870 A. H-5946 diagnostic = 1.1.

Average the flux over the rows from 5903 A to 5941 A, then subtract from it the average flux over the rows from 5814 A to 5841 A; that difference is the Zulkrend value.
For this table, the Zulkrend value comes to -1.2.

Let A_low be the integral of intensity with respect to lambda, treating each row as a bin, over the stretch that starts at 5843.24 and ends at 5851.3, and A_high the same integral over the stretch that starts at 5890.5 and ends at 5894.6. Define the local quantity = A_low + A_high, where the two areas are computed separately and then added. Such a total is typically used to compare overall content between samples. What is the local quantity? 459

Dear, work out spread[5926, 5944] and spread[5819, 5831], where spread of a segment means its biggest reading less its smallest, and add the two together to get 1.2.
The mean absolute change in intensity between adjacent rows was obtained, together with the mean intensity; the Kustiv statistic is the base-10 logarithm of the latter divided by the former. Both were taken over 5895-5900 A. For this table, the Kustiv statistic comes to 1.65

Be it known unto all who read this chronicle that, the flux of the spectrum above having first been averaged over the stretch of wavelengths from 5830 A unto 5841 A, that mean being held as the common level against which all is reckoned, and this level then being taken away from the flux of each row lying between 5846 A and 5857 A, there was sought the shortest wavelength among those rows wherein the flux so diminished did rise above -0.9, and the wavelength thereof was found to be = 5846.61 A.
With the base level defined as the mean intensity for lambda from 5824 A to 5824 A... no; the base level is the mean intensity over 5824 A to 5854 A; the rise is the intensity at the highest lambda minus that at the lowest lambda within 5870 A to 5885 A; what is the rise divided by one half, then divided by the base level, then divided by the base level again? -0.0011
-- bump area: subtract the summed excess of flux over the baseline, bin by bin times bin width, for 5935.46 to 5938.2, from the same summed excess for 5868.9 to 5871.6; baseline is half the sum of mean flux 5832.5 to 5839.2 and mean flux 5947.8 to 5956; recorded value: 1.6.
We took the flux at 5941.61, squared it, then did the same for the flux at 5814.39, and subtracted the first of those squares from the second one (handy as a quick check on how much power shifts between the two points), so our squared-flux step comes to 93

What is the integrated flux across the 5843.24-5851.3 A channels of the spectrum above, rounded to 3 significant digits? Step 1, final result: 321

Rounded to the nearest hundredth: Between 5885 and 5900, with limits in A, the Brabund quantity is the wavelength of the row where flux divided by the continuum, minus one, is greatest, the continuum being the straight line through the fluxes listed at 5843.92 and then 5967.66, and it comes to 5885.78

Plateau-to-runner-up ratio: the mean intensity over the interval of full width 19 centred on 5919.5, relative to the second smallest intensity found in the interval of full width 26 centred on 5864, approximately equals 1.00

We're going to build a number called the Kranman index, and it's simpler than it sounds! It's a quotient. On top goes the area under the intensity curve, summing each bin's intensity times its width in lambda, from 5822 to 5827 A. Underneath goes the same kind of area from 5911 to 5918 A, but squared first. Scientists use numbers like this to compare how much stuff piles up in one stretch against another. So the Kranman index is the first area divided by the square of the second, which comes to 0.003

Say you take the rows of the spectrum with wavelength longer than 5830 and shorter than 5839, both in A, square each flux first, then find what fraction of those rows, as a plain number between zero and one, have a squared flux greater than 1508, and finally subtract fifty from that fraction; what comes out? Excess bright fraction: -49.0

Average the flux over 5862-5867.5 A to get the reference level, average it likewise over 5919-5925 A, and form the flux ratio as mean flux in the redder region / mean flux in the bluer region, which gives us 0.99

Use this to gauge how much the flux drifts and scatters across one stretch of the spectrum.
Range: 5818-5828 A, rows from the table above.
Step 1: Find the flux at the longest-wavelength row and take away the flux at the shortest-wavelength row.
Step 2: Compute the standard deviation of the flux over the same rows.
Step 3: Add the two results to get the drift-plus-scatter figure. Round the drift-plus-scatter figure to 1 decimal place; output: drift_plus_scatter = 1.3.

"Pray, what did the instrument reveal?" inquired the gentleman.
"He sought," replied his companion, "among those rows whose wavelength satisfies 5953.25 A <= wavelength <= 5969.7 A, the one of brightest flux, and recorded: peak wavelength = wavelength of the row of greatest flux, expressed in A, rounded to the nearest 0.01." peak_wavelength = 5959.42 A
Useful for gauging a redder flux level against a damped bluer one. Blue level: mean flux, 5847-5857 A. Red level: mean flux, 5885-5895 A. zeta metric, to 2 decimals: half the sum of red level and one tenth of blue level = 19.45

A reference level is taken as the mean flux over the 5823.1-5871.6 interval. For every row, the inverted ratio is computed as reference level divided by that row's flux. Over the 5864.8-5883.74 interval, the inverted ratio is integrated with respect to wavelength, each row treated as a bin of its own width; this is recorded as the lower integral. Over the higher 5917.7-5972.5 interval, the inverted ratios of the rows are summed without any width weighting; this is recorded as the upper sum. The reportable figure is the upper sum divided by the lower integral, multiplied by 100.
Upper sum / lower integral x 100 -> 214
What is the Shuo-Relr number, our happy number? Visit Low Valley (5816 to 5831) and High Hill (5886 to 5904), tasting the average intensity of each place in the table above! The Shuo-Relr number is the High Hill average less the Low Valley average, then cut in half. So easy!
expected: -2.0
